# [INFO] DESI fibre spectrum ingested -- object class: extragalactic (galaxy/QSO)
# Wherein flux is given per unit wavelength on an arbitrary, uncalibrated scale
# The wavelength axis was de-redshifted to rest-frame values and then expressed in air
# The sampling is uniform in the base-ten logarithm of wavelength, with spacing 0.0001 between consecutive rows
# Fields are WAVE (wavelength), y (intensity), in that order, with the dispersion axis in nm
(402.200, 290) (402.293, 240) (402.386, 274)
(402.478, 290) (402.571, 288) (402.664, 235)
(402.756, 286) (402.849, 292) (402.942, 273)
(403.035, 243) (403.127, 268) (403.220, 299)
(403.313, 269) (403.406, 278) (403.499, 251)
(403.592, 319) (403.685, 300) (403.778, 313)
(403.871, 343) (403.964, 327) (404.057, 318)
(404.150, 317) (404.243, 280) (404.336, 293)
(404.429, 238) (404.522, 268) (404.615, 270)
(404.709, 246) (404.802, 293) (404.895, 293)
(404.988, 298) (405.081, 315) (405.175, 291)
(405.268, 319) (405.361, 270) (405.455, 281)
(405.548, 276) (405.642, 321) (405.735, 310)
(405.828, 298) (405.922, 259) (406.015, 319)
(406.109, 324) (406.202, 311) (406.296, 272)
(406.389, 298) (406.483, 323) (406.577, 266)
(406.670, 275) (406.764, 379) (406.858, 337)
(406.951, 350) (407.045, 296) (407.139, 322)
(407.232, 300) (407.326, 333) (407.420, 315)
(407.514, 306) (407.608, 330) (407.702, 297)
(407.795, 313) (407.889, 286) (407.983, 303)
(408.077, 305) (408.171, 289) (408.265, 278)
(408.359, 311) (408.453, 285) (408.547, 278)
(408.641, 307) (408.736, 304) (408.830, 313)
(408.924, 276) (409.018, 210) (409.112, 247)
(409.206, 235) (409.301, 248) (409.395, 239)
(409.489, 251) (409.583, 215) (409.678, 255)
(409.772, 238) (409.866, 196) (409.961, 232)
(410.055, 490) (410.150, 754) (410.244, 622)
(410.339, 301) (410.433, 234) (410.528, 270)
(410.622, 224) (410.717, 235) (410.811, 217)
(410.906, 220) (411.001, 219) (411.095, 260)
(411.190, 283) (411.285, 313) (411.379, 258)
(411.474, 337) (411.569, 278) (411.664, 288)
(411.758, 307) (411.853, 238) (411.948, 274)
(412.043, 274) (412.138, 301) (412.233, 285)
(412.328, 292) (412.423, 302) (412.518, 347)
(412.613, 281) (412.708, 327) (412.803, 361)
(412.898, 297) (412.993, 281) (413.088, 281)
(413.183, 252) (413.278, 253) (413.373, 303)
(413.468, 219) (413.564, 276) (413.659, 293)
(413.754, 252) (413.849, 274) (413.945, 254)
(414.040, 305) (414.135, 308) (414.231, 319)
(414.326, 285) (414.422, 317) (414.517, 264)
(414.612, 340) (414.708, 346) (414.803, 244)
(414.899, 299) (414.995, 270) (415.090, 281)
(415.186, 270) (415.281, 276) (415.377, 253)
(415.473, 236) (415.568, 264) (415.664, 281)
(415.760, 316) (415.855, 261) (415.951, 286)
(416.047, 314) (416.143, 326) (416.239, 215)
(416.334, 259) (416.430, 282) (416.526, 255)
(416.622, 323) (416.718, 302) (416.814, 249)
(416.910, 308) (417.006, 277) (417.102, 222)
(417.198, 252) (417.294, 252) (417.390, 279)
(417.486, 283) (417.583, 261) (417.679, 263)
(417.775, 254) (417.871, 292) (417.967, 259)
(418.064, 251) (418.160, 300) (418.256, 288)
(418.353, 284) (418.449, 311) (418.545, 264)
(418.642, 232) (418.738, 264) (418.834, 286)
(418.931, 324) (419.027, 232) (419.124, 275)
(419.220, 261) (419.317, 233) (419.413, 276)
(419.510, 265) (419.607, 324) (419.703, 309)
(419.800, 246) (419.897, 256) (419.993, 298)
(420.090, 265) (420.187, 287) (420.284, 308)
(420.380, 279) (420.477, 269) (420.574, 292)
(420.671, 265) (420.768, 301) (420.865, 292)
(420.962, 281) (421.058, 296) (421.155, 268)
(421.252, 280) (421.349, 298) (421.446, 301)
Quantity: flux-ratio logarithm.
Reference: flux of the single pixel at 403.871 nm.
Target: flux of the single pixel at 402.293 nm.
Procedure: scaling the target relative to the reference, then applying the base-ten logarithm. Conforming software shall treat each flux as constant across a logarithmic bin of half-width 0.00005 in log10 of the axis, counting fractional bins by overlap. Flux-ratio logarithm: -0.16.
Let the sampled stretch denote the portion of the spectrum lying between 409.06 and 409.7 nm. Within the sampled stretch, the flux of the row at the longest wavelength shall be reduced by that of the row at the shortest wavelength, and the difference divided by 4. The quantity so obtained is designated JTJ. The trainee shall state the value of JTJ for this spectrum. 2.0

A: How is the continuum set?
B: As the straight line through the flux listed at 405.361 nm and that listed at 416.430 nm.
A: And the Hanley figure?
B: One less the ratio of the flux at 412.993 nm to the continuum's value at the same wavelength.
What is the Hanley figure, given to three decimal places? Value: -0.010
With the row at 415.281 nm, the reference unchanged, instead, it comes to 0.017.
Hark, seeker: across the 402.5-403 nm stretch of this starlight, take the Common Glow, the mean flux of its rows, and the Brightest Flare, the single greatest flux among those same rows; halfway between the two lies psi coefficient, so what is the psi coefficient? 283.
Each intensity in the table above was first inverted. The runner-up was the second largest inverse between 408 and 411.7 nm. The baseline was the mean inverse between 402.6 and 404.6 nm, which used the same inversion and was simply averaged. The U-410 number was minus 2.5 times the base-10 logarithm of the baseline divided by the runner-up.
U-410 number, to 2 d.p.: 0.32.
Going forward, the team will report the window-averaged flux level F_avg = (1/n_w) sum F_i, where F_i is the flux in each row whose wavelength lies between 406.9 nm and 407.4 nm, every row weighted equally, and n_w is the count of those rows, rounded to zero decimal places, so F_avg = 320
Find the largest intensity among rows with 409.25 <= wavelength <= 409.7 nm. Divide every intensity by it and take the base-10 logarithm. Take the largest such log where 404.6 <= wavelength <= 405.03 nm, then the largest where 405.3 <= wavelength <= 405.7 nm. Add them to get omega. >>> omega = 0.17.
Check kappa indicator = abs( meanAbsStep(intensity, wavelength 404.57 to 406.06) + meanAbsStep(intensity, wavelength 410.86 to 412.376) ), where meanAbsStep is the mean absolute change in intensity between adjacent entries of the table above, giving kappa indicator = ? 57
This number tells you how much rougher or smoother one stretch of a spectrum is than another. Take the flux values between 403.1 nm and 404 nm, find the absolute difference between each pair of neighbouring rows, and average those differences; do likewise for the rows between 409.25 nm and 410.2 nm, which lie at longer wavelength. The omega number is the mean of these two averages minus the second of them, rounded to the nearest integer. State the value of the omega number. -26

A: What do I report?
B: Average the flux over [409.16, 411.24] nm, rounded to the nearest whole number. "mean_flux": 293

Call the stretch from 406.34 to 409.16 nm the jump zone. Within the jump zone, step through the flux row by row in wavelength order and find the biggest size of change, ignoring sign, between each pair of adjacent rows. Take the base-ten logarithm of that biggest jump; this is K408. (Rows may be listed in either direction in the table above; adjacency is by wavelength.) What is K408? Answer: 2.02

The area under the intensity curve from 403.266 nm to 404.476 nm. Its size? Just 358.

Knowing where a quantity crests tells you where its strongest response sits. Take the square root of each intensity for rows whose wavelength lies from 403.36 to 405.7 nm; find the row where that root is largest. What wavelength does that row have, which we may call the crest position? 403.871 nm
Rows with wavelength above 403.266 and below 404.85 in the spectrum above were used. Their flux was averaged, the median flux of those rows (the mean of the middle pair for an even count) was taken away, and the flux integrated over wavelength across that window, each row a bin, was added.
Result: 455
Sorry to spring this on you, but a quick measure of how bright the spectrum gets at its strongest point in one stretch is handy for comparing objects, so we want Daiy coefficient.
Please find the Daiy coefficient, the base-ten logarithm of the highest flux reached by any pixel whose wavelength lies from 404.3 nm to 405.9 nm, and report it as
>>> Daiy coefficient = 2.507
